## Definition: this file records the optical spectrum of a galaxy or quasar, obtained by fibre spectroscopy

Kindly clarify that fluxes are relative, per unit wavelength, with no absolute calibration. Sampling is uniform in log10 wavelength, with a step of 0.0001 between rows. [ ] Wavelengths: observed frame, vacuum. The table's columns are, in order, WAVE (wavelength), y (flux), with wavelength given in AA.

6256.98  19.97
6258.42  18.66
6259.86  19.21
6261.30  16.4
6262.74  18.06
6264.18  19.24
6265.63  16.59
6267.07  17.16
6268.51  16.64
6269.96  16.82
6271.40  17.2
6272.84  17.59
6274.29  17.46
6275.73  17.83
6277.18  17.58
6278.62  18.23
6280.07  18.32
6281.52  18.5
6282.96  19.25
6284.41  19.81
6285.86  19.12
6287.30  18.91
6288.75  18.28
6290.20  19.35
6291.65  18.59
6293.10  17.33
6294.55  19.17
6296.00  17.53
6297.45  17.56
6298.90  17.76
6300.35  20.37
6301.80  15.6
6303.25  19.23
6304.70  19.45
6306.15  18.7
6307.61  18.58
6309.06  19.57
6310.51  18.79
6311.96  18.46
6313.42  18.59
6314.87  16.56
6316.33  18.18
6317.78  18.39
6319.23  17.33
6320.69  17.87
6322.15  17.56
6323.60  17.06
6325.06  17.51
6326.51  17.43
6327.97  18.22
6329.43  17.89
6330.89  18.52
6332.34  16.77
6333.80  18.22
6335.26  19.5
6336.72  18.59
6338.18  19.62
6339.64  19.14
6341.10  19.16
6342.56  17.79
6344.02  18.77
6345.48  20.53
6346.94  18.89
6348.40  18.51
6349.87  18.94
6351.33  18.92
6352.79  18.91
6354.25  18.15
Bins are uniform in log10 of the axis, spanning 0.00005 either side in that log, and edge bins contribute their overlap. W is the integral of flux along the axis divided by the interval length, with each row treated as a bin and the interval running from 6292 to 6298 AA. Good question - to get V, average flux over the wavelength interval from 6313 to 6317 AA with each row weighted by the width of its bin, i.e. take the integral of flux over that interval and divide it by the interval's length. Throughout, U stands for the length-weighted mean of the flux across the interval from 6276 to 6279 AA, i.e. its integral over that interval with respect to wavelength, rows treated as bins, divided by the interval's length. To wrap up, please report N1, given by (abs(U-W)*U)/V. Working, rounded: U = 17.9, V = 17.7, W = 17.9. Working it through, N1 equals 0.08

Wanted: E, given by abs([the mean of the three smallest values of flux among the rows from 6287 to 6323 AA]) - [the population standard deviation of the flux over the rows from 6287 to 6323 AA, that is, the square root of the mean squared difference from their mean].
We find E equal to 15.5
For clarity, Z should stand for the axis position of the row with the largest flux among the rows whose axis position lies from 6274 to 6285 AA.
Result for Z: 6284.41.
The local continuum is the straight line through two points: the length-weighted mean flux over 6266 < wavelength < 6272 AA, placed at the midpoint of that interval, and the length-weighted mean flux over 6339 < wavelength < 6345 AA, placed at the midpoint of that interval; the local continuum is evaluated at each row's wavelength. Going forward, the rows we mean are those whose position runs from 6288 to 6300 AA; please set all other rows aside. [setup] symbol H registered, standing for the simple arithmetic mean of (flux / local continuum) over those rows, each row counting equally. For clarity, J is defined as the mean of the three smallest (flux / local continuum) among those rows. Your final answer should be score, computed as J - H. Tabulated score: -0.0437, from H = 1.04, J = 0.99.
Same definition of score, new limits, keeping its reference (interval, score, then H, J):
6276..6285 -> -0.0297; 1.08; 1.05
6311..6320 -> -0.0327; 0.99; 0.96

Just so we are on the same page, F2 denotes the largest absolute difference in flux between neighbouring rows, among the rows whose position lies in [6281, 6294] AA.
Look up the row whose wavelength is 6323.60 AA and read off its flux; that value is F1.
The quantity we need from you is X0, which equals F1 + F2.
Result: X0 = 18.3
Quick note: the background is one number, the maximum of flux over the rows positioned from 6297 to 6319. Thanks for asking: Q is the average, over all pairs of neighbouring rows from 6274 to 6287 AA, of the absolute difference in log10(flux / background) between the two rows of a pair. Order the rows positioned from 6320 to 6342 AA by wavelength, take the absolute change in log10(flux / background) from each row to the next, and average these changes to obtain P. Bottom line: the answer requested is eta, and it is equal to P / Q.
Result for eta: 1.7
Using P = 0.0171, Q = 0.010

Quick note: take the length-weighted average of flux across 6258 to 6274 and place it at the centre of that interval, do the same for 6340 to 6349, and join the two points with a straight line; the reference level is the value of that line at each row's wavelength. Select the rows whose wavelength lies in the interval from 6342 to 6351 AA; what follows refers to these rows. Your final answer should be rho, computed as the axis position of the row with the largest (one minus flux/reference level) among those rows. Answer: 6342.56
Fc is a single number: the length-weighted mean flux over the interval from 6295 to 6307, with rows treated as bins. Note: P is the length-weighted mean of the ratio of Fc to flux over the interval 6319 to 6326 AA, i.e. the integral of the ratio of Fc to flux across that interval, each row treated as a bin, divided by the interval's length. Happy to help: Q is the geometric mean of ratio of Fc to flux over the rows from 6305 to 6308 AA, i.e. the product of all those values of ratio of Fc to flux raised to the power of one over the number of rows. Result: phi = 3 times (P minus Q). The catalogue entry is 0.20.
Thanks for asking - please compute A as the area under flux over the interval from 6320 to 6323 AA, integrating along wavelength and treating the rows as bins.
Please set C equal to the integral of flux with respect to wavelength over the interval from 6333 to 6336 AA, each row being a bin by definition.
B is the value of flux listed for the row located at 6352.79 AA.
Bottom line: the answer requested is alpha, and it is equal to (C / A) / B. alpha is 0.0561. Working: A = 53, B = 18.91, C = 56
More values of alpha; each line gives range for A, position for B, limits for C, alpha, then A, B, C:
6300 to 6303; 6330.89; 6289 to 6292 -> 0.0570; 54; 18.52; 57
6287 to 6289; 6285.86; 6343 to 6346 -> 0.0820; 37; 19.12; 58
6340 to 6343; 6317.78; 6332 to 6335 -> 0.0522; 56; 18.39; 54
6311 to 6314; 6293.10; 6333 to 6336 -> 0.0585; 56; 17.33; 56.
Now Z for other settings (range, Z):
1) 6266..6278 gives 6275.73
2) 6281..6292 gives 6284.41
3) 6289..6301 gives 6300.35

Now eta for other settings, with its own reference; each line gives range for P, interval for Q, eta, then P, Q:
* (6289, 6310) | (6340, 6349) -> 1.2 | 0.0346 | 0.028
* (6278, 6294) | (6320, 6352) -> 0.8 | 0.0144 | 0.019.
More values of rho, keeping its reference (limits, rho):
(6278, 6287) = 6278.62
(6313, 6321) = 6314.87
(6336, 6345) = 6342.56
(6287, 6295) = 6293.10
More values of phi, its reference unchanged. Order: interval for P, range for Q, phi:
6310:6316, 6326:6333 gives -0.05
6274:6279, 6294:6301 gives 0.12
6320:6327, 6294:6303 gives 0.08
